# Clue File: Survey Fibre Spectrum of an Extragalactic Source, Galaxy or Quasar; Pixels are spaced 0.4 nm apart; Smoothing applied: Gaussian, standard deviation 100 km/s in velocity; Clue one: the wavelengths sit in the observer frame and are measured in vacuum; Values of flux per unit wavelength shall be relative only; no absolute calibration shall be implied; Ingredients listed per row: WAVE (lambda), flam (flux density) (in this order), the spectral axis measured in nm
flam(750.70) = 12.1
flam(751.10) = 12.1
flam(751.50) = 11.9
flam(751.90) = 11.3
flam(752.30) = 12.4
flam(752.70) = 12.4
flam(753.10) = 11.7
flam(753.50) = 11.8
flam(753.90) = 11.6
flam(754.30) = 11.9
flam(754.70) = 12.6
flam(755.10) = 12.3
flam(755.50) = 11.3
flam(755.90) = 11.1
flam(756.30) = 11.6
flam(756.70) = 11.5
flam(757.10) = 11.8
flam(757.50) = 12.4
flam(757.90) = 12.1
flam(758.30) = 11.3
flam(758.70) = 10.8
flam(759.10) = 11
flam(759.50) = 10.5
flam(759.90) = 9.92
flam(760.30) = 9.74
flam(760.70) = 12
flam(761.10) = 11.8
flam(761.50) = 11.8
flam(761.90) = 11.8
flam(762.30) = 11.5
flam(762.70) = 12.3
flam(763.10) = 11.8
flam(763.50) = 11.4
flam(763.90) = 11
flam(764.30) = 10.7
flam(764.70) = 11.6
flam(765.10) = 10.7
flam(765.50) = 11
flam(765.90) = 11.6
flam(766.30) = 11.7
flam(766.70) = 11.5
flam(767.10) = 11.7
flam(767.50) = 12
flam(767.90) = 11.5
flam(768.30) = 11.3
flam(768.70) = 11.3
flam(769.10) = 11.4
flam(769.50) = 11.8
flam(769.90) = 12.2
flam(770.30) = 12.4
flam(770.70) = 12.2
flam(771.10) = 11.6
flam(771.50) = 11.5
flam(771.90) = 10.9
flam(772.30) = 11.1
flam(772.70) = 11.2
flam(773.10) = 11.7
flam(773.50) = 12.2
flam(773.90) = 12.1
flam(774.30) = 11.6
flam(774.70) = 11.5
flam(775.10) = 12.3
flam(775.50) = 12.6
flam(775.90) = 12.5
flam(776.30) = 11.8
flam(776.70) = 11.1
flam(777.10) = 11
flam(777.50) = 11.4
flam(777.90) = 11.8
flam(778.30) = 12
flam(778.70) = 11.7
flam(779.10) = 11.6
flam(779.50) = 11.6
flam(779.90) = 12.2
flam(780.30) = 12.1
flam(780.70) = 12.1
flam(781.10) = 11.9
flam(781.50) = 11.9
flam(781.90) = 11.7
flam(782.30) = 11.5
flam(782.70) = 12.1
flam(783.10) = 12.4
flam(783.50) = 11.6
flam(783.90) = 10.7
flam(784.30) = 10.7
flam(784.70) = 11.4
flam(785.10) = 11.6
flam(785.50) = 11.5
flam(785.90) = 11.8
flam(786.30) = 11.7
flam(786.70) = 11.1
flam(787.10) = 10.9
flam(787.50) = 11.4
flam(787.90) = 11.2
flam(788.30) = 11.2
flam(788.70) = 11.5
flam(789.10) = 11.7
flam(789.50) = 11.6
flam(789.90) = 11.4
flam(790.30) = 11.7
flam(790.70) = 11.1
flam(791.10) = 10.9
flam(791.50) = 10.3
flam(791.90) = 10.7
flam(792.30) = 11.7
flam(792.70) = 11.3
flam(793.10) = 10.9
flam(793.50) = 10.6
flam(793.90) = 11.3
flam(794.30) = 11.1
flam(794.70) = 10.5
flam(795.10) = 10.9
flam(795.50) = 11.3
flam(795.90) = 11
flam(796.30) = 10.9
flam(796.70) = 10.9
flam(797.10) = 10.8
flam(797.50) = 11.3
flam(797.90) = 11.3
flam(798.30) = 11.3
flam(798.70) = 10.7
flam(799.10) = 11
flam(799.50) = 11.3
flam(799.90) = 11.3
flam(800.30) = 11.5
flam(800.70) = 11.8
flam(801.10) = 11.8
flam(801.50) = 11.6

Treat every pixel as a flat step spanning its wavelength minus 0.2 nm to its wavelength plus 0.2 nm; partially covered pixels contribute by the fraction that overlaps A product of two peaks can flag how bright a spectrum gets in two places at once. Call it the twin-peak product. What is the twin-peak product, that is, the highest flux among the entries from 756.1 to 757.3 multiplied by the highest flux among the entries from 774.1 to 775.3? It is 145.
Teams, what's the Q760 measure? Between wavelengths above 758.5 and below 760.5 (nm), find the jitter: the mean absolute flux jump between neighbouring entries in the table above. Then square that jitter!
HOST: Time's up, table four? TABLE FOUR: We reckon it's 0.13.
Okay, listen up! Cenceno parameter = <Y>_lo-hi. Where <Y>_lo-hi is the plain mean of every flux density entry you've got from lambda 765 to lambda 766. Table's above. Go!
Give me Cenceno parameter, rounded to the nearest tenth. 11.1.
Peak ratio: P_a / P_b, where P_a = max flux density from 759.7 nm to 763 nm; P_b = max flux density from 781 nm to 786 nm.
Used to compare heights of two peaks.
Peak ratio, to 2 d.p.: 0.99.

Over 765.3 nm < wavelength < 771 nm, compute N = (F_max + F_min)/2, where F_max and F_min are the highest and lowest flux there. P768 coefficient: 11.7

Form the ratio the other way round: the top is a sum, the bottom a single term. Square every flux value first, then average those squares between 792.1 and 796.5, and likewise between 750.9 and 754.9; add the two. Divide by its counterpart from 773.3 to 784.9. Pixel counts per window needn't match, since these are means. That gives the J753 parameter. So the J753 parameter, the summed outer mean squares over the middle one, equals 1.92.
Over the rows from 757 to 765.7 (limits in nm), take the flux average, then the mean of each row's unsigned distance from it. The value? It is 0.59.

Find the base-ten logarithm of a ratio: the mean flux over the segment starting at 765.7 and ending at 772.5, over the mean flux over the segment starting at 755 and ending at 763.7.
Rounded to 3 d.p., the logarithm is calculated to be 0.007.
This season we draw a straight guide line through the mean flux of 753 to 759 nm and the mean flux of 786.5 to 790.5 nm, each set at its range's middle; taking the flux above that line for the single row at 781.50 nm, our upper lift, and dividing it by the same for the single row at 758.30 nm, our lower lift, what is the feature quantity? -1.2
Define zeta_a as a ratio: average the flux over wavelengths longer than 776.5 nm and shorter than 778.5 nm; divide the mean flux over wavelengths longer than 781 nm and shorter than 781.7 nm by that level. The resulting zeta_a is 1.04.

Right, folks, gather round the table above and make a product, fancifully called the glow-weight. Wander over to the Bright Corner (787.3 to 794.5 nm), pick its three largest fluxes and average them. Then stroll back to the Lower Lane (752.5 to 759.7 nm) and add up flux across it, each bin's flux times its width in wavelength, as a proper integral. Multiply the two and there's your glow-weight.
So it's 981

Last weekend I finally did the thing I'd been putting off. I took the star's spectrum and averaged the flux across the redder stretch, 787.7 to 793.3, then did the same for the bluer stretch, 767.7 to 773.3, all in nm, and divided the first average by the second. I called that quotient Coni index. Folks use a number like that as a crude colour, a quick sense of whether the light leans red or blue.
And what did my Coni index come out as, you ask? 0.970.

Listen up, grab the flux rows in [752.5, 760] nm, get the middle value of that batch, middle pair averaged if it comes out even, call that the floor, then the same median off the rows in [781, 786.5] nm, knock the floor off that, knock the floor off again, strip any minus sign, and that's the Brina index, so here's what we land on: 11.55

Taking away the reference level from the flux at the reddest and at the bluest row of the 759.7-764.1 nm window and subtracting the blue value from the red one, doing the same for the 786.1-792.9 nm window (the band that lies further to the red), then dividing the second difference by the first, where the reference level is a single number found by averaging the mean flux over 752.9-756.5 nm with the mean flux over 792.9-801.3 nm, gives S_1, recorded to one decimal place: -0.4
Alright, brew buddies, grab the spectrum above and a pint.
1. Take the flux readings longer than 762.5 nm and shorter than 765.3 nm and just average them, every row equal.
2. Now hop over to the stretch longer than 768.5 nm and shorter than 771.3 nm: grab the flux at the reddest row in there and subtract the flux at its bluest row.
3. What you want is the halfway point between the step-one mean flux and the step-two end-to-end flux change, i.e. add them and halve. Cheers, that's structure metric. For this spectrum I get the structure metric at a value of 5.8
